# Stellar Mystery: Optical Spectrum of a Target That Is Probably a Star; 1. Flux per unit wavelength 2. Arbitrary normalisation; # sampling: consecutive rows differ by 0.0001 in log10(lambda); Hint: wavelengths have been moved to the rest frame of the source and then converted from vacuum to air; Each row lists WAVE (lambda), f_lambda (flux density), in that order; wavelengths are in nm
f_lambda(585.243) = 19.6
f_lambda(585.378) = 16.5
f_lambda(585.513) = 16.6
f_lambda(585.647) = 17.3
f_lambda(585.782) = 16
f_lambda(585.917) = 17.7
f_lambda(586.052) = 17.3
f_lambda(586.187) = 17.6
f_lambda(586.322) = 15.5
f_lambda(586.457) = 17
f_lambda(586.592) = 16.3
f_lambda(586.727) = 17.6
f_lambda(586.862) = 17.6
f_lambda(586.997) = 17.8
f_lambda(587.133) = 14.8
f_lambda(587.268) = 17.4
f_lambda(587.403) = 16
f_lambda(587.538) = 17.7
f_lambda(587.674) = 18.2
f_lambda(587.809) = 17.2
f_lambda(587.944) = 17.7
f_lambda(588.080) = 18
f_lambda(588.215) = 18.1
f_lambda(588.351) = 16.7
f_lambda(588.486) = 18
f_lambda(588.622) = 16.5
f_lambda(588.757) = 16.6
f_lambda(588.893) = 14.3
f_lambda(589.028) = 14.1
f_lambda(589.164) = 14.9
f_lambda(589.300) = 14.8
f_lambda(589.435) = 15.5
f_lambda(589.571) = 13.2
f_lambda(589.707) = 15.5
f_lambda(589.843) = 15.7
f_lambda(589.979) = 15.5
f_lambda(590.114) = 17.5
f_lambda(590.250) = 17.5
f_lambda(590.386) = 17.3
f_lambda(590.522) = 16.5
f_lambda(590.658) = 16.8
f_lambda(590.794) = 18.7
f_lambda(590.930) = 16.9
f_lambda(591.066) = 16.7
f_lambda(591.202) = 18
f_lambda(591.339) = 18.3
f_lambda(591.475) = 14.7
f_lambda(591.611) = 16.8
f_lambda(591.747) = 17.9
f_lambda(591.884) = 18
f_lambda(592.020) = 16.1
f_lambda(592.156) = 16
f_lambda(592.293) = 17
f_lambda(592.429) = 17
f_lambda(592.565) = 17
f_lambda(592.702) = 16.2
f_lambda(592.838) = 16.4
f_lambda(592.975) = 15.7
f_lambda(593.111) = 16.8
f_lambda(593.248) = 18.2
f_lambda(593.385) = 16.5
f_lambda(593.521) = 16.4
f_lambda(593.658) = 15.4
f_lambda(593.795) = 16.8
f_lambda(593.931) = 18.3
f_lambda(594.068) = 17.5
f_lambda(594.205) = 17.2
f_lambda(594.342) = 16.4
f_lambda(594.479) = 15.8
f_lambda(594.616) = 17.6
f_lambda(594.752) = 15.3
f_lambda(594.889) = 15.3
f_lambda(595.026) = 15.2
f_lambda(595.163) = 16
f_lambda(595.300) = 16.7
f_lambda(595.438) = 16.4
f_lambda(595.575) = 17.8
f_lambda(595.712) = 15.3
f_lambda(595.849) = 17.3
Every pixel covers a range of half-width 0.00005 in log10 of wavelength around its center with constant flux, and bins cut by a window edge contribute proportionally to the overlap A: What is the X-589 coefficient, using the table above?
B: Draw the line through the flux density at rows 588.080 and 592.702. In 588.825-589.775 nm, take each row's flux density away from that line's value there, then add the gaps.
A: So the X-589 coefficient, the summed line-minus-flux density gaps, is 20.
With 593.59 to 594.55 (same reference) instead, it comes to -8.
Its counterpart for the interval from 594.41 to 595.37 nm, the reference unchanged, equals -4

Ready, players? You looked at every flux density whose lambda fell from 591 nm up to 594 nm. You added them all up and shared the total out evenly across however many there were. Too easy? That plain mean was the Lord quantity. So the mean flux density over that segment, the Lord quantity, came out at 16.8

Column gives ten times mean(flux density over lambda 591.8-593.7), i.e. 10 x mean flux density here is 166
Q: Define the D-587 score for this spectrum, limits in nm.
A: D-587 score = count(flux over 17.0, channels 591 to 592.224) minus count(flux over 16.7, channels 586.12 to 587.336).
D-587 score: -2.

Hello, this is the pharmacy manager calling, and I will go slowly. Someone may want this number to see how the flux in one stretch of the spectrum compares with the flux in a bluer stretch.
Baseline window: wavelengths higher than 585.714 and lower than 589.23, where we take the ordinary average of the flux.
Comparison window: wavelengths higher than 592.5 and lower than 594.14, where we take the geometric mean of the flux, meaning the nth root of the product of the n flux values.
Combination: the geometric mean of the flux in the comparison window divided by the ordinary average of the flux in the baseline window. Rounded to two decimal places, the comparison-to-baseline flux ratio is 1.00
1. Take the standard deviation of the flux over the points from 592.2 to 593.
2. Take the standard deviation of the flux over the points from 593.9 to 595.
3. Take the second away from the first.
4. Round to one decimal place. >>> -0.6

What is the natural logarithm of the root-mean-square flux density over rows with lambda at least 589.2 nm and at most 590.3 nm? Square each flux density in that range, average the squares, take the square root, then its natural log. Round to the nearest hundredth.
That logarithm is 2.75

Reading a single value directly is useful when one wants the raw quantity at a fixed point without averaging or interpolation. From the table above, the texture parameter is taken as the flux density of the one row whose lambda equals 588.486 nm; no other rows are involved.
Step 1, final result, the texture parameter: 18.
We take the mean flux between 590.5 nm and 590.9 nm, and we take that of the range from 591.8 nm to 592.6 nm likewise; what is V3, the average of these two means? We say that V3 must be 17.1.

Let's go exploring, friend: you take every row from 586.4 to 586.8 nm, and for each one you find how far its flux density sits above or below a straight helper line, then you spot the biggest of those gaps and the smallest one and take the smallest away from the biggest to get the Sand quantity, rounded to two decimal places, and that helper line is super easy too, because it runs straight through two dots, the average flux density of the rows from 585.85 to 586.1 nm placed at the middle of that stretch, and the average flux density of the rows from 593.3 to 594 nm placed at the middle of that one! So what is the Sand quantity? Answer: 1.31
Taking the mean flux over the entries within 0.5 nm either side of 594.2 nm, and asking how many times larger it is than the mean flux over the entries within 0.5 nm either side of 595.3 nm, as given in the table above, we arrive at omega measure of 1.06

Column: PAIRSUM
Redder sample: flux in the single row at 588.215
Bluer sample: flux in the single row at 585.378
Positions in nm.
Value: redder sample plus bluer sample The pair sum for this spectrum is 34.6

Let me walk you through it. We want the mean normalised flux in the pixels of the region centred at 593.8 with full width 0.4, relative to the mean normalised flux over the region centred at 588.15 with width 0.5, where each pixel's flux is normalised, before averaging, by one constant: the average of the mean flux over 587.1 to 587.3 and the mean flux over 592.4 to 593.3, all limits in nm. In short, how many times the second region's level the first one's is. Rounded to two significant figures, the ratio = 0.96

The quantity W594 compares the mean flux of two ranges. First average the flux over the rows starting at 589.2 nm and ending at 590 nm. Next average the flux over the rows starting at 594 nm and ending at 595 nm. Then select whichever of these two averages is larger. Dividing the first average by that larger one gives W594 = 0.91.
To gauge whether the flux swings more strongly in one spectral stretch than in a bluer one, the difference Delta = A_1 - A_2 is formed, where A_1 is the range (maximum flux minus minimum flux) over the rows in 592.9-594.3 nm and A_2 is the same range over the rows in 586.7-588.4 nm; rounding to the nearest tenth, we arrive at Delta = -0.5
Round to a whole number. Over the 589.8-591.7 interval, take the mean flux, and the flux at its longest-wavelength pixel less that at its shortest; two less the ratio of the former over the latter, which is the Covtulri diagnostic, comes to -13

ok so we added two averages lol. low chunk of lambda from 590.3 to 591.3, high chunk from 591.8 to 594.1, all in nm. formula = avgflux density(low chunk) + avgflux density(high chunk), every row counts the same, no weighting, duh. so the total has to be 34.1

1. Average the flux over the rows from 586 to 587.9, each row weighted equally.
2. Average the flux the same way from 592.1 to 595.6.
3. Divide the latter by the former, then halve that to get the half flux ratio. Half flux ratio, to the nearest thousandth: 0.487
